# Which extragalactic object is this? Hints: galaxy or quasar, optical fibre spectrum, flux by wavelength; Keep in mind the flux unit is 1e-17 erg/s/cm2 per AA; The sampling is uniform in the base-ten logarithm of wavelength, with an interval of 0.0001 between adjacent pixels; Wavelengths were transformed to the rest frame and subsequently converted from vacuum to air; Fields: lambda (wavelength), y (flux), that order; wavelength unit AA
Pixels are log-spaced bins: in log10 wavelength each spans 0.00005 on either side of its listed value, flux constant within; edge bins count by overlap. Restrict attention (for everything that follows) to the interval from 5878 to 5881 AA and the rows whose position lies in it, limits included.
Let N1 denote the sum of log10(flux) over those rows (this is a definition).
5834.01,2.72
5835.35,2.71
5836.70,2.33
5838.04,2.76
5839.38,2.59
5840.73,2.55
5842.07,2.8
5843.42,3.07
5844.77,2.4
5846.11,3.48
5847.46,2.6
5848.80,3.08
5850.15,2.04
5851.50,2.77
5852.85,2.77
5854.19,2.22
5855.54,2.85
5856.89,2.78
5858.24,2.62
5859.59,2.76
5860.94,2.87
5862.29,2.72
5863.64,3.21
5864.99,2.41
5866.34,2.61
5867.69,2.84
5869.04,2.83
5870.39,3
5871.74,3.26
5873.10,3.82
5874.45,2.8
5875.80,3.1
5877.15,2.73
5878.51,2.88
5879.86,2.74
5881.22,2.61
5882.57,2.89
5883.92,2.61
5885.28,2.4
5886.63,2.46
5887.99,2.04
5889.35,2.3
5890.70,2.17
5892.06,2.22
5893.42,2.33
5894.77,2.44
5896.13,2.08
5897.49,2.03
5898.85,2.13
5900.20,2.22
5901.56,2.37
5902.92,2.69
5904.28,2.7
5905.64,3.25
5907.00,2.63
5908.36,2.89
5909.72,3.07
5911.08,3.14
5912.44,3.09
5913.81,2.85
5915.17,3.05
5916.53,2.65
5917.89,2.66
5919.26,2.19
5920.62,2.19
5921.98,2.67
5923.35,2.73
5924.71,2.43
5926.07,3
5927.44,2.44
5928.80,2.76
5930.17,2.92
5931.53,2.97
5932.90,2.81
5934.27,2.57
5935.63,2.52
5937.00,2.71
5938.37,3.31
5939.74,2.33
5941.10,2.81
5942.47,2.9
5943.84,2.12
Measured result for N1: 0.9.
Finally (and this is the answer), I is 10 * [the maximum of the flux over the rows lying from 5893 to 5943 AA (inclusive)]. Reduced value 33.1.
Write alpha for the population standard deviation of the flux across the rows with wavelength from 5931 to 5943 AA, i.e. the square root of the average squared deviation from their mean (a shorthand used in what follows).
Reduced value 0.27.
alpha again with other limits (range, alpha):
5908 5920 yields 0.29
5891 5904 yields 0.19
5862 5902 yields 0.41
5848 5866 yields 0.31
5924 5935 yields 0.22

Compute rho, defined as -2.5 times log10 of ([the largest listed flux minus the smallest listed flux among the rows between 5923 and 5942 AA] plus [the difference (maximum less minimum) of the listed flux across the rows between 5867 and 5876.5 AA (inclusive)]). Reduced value -0.8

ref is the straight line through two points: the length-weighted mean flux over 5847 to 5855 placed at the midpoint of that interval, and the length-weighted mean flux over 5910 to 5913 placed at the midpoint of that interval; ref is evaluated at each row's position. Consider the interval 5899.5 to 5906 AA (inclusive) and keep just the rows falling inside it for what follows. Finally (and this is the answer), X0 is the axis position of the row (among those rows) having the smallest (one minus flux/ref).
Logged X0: 5905.64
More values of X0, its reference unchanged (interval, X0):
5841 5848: 5846.11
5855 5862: 5855.54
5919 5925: 5923.35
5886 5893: 5886.63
